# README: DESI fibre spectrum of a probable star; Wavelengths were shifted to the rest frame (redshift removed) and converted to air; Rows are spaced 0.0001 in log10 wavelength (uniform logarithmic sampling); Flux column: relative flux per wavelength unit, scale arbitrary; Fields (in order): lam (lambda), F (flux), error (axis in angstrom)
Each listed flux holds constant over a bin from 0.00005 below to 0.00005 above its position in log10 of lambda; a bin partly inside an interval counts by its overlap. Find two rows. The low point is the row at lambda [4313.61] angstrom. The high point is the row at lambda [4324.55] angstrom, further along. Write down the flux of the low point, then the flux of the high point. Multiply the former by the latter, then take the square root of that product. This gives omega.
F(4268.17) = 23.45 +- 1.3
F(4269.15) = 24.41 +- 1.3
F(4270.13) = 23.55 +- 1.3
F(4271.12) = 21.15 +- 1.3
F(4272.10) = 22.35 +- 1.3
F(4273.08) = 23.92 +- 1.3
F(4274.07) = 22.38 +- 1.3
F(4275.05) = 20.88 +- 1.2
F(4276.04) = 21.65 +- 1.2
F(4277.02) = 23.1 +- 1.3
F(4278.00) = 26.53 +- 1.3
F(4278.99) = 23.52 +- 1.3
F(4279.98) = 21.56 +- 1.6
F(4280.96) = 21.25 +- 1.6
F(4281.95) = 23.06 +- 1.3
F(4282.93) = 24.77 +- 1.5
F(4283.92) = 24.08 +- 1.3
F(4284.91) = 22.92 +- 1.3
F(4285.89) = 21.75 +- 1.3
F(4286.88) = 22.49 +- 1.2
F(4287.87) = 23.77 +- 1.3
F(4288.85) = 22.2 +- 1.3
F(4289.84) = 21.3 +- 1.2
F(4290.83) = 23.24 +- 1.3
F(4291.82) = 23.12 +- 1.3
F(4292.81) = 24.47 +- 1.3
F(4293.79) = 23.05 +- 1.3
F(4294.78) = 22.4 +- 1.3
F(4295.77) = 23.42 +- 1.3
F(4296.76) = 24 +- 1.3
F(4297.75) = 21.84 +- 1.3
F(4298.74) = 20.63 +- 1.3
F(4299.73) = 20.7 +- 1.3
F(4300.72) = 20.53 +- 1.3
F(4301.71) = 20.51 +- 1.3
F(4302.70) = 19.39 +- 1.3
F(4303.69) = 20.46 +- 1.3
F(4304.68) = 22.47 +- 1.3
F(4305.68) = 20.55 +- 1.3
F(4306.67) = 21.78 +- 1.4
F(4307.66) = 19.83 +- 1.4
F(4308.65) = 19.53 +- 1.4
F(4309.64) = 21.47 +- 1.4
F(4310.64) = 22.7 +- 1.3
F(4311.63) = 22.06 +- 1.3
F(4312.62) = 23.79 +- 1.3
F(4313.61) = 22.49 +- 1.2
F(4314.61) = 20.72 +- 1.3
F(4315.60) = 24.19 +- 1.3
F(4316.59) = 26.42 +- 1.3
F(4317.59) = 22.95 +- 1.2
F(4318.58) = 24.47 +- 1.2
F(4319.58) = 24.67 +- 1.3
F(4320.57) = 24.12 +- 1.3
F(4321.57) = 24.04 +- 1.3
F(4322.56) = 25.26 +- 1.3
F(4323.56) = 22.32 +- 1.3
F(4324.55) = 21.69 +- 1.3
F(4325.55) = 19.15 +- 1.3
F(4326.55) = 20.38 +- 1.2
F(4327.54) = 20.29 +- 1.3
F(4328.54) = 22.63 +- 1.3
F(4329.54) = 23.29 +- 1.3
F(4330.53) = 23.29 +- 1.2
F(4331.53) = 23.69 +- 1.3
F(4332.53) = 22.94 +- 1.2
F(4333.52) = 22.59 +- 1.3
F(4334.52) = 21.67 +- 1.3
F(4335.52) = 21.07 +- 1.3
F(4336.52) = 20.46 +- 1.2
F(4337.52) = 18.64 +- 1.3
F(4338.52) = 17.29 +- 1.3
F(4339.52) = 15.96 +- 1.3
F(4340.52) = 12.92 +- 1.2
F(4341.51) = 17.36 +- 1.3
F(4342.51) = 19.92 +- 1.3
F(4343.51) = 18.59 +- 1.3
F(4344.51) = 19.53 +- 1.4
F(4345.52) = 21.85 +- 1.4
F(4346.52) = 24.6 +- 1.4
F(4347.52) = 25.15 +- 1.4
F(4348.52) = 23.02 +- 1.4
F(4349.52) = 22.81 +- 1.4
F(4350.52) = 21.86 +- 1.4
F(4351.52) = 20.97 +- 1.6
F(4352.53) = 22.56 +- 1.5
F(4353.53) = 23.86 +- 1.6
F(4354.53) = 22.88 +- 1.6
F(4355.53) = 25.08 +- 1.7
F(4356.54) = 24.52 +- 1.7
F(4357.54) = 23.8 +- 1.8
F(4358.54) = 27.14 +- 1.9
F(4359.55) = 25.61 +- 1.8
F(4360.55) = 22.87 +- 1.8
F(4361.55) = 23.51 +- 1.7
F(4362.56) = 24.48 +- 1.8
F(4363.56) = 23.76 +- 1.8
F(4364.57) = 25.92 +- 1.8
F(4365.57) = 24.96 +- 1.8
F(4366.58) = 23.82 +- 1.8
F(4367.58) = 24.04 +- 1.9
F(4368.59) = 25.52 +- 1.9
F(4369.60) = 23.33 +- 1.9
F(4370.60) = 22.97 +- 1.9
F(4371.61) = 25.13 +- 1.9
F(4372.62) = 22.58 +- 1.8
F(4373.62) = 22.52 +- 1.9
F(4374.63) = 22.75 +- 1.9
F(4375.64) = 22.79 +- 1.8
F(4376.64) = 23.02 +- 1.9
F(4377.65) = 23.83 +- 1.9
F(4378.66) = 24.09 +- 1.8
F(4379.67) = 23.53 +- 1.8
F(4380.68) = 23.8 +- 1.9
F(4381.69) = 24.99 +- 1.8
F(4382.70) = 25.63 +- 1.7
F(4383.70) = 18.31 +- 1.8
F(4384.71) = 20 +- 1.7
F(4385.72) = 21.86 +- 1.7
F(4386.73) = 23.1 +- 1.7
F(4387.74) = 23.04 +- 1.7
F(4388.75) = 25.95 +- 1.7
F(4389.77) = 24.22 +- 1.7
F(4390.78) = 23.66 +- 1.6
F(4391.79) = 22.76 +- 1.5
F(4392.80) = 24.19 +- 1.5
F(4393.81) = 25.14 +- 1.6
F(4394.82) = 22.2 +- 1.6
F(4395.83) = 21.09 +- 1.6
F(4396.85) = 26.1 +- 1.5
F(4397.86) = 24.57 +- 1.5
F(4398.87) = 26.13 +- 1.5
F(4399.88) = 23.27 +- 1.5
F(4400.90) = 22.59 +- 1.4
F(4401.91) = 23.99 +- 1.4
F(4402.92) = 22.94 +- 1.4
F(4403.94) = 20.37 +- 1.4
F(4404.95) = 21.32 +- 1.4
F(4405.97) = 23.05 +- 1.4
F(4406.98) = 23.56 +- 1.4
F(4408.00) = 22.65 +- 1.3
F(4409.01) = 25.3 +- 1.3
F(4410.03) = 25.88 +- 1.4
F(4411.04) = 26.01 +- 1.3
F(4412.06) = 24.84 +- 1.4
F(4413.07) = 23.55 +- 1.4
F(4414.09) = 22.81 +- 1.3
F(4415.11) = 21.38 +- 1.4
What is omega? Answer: 22.1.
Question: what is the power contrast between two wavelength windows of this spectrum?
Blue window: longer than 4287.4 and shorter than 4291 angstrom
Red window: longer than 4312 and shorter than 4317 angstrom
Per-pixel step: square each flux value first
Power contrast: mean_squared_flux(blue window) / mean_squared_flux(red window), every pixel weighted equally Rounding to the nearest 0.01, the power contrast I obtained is 0.92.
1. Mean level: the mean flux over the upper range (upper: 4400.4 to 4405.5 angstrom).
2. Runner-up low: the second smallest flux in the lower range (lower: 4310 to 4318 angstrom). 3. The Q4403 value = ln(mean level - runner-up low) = -1.7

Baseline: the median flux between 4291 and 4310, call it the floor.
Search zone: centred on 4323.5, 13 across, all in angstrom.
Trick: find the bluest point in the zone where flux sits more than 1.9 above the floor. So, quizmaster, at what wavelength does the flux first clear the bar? 4318.58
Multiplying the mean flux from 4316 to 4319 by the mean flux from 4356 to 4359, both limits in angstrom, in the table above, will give 619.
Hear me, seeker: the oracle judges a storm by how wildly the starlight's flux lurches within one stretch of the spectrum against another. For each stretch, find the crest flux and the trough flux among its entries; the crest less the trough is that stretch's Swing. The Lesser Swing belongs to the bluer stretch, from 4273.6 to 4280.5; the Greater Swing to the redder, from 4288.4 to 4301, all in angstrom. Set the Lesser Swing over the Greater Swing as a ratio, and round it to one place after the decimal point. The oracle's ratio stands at 1.4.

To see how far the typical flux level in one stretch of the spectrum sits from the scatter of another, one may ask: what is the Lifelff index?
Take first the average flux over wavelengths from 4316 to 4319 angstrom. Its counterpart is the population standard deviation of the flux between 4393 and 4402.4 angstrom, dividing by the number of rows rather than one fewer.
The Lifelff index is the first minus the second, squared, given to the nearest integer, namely 527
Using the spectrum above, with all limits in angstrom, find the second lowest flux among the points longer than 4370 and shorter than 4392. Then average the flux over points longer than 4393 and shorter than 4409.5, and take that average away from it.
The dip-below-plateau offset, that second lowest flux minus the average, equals -3.4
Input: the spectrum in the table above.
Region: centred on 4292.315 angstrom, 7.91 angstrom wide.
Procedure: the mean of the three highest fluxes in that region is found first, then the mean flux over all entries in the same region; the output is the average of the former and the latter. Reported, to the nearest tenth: 23.3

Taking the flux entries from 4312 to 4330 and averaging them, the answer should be 22.9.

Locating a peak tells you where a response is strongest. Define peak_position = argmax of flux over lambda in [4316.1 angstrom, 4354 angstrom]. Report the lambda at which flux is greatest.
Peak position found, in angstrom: 4316.59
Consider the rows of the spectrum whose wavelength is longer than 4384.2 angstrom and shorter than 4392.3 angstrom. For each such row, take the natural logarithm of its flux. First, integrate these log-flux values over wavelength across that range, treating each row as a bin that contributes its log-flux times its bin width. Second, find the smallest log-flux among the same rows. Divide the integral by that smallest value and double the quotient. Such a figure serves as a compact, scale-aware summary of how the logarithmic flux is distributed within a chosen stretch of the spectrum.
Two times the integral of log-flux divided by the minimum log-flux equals 16.9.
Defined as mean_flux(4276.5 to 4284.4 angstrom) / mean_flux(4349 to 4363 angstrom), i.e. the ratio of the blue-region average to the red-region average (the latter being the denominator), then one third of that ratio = 0.330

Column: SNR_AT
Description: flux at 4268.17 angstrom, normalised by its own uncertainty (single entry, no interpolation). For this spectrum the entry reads 18.0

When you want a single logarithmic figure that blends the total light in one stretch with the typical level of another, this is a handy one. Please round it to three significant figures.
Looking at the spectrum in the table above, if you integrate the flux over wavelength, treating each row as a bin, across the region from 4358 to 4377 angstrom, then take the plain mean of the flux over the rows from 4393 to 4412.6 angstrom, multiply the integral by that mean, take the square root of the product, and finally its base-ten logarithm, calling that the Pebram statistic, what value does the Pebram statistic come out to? 2.02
